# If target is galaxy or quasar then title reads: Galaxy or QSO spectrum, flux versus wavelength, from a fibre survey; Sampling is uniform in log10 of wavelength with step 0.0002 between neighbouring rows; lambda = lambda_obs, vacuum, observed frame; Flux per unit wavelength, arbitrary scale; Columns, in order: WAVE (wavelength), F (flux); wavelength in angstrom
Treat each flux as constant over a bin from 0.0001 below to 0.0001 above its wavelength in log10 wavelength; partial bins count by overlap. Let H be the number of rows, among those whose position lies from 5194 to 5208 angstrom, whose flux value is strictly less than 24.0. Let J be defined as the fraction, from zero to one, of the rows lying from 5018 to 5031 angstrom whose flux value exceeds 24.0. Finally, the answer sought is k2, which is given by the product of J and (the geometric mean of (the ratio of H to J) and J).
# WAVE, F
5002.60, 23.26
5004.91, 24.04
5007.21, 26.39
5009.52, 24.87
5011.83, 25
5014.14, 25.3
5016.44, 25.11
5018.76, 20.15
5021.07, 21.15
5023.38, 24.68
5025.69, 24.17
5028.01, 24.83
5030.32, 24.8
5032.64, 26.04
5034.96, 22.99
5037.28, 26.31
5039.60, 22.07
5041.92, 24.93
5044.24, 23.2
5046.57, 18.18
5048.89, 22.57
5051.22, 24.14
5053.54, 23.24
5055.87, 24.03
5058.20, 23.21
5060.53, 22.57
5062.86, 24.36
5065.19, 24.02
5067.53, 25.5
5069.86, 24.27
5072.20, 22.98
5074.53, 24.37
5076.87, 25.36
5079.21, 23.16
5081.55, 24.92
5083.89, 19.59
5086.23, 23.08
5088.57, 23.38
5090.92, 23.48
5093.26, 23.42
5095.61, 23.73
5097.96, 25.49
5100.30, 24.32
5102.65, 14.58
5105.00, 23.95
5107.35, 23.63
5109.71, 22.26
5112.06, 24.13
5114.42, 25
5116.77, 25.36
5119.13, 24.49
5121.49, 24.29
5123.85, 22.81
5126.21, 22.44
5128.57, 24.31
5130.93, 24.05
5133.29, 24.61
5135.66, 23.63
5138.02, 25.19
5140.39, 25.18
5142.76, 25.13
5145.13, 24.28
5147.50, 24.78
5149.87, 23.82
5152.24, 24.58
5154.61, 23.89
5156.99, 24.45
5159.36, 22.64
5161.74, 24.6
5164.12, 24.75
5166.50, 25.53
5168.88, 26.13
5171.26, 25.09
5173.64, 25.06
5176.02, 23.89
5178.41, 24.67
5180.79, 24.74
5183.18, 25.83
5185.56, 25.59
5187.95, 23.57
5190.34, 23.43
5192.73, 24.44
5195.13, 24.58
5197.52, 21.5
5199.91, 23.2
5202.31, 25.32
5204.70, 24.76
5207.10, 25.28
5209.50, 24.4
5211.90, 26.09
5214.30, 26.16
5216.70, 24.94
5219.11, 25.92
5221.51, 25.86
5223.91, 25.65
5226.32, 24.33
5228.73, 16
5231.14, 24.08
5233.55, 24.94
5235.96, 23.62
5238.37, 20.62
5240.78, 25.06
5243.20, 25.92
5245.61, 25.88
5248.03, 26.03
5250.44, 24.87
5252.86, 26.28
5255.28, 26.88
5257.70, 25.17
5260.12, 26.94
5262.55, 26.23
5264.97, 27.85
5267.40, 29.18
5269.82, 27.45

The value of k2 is 0.9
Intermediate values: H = 2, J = 0.7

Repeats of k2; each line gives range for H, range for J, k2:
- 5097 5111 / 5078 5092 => 0.3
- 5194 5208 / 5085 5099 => 0.2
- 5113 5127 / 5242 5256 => 1.4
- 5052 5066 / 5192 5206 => 1.2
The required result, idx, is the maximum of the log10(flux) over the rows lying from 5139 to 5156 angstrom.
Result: 1.401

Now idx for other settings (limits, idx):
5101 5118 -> 1.404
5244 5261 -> 1.430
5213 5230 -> 1.418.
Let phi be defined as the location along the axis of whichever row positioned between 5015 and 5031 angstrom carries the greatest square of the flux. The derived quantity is 5016.44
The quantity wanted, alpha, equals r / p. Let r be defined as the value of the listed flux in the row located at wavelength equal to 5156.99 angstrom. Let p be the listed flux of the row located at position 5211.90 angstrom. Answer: 0.94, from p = 26.09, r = 24.45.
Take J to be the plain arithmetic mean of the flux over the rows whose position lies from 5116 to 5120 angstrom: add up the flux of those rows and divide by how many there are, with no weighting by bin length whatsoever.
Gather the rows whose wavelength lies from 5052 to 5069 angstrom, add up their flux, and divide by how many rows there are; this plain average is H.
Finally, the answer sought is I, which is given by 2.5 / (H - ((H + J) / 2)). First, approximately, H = 23.8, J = 24.9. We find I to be -5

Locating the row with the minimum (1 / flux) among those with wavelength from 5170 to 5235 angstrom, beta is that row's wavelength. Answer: 5214.30 angstrom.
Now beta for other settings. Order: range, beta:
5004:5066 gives 5007.21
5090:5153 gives 5097.96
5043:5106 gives 5067.53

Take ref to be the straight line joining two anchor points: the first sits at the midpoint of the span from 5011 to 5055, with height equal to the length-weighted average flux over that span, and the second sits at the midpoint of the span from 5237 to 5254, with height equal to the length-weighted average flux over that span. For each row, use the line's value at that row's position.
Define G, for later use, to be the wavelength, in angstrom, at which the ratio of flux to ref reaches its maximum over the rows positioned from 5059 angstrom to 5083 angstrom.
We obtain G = 5067.53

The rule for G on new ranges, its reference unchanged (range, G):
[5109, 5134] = 5116.77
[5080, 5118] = 5097.96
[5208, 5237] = 5214.30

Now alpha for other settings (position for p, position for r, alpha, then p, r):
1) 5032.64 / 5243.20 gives 1.00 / 26.04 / 25.92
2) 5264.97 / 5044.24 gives 0.83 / 27.85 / 23.2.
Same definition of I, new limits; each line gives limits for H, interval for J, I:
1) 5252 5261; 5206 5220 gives 6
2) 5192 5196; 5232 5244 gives 10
